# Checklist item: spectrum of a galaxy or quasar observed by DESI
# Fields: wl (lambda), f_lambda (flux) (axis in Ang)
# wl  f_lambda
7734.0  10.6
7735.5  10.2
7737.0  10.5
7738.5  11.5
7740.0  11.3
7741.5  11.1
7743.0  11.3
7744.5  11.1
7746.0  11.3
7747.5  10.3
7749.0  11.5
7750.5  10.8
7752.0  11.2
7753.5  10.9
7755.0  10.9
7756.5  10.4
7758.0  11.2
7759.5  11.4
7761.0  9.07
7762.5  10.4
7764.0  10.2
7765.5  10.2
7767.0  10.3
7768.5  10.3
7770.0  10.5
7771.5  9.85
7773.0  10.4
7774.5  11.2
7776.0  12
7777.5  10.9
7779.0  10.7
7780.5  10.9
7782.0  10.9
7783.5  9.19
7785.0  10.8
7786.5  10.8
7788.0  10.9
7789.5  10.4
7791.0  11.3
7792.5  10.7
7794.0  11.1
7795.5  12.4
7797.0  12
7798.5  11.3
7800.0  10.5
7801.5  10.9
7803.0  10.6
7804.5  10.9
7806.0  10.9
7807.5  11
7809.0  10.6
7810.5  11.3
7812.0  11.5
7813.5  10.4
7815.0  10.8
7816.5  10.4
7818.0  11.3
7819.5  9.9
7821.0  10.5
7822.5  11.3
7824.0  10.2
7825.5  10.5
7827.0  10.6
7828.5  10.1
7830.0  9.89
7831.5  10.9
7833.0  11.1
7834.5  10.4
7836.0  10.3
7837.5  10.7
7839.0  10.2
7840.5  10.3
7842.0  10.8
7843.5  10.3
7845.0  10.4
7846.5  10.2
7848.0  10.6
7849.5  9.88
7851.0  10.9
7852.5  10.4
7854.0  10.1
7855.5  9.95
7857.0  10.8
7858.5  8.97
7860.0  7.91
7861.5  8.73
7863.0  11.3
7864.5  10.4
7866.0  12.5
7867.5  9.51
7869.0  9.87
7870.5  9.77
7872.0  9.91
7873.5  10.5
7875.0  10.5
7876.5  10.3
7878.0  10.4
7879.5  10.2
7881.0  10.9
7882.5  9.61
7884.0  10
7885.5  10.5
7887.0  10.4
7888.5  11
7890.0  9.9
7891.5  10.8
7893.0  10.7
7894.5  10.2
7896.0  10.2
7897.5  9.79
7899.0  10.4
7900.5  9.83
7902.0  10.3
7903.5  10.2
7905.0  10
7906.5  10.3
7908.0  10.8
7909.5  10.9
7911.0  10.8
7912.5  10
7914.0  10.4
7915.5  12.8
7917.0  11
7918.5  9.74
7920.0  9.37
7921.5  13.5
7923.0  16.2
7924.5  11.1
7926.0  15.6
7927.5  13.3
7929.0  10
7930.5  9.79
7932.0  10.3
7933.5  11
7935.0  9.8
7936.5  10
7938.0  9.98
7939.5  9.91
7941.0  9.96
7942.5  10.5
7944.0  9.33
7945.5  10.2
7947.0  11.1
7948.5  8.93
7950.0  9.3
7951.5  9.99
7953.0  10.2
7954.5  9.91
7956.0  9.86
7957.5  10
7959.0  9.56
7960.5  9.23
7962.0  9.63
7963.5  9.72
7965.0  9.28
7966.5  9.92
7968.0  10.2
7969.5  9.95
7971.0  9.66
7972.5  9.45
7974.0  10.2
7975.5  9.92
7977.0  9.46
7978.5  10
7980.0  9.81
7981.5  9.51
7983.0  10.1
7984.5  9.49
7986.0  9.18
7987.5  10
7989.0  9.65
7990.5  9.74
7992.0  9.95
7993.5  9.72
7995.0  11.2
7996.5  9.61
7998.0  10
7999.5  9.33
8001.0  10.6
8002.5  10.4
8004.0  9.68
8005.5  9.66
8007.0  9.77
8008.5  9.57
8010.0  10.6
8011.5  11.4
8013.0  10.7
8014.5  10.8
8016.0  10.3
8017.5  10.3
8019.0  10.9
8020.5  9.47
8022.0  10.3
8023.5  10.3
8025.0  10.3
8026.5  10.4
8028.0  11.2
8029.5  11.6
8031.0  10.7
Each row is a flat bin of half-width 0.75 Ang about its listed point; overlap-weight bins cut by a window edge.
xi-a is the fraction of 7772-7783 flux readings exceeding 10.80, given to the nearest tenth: 0.7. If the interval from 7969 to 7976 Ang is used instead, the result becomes 0.0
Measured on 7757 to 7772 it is 0.2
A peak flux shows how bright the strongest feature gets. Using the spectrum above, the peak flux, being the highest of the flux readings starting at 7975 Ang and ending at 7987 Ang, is 10.1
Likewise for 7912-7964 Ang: 16.2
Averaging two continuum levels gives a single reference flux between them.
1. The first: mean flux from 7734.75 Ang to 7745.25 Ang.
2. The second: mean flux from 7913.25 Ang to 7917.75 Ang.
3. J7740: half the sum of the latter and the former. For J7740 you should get 11.2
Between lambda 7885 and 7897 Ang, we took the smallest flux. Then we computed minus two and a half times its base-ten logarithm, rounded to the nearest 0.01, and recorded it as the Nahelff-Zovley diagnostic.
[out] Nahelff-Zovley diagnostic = -2.49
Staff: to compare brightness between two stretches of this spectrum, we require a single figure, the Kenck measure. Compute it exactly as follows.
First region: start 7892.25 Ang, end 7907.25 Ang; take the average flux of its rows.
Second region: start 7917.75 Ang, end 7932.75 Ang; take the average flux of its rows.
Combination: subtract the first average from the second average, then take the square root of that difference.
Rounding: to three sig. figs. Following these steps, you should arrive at 1.30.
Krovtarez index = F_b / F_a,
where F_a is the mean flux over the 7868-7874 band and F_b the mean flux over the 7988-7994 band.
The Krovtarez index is 0.98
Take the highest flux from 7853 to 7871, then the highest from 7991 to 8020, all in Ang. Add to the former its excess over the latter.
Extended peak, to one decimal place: 13.6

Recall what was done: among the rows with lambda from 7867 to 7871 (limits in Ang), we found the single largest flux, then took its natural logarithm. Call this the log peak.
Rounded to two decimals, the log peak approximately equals 2.29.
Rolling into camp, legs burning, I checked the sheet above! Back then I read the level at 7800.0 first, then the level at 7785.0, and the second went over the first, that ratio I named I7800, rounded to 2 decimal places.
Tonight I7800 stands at 1.03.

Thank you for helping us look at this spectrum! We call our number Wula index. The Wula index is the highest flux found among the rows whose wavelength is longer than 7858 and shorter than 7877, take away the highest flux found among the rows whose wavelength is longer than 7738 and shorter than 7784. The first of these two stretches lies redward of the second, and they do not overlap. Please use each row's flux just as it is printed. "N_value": 0.5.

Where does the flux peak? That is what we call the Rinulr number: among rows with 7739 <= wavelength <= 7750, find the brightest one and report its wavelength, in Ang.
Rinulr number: 7749.0 Ang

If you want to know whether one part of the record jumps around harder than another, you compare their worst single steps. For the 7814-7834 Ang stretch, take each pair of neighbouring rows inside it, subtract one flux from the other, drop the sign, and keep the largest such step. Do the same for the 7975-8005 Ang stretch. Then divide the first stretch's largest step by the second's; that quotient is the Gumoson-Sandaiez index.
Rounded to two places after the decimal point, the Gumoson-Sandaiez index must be 0.88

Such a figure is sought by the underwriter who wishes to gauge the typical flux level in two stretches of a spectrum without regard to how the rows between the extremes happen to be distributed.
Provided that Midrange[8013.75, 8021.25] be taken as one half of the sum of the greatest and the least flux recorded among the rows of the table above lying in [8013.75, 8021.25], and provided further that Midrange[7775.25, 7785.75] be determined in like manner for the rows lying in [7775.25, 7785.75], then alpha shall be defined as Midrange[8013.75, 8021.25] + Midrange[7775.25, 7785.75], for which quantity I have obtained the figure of 20.8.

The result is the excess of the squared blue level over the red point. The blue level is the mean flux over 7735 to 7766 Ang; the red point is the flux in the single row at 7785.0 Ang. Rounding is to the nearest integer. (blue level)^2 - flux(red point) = 106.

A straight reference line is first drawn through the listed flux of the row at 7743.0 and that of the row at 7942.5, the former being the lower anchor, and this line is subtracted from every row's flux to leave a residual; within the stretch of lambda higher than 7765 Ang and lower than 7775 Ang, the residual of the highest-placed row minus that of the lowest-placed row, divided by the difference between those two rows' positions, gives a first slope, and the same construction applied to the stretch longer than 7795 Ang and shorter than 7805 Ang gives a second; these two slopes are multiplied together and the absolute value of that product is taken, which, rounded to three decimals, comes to 0.019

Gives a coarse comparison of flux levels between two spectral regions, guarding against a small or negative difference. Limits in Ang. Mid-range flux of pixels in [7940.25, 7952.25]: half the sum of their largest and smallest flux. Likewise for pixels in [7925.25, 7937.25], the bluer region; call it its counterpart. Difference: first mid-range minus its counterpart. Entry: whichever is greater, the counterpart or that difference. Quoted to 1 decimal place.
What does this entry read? 12.7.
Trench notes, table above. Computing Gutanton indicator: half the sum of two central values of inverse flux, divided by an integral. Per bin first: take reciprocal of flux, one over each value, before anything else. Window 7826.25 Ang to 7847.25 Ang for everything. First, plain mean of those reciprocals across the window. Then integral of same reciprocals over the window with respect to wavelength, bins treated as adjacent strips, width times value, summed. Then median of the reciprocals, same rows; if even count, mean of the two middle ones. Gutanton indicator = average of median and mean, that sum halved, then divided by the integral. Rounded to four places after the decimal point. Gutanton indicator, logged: 0.0478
